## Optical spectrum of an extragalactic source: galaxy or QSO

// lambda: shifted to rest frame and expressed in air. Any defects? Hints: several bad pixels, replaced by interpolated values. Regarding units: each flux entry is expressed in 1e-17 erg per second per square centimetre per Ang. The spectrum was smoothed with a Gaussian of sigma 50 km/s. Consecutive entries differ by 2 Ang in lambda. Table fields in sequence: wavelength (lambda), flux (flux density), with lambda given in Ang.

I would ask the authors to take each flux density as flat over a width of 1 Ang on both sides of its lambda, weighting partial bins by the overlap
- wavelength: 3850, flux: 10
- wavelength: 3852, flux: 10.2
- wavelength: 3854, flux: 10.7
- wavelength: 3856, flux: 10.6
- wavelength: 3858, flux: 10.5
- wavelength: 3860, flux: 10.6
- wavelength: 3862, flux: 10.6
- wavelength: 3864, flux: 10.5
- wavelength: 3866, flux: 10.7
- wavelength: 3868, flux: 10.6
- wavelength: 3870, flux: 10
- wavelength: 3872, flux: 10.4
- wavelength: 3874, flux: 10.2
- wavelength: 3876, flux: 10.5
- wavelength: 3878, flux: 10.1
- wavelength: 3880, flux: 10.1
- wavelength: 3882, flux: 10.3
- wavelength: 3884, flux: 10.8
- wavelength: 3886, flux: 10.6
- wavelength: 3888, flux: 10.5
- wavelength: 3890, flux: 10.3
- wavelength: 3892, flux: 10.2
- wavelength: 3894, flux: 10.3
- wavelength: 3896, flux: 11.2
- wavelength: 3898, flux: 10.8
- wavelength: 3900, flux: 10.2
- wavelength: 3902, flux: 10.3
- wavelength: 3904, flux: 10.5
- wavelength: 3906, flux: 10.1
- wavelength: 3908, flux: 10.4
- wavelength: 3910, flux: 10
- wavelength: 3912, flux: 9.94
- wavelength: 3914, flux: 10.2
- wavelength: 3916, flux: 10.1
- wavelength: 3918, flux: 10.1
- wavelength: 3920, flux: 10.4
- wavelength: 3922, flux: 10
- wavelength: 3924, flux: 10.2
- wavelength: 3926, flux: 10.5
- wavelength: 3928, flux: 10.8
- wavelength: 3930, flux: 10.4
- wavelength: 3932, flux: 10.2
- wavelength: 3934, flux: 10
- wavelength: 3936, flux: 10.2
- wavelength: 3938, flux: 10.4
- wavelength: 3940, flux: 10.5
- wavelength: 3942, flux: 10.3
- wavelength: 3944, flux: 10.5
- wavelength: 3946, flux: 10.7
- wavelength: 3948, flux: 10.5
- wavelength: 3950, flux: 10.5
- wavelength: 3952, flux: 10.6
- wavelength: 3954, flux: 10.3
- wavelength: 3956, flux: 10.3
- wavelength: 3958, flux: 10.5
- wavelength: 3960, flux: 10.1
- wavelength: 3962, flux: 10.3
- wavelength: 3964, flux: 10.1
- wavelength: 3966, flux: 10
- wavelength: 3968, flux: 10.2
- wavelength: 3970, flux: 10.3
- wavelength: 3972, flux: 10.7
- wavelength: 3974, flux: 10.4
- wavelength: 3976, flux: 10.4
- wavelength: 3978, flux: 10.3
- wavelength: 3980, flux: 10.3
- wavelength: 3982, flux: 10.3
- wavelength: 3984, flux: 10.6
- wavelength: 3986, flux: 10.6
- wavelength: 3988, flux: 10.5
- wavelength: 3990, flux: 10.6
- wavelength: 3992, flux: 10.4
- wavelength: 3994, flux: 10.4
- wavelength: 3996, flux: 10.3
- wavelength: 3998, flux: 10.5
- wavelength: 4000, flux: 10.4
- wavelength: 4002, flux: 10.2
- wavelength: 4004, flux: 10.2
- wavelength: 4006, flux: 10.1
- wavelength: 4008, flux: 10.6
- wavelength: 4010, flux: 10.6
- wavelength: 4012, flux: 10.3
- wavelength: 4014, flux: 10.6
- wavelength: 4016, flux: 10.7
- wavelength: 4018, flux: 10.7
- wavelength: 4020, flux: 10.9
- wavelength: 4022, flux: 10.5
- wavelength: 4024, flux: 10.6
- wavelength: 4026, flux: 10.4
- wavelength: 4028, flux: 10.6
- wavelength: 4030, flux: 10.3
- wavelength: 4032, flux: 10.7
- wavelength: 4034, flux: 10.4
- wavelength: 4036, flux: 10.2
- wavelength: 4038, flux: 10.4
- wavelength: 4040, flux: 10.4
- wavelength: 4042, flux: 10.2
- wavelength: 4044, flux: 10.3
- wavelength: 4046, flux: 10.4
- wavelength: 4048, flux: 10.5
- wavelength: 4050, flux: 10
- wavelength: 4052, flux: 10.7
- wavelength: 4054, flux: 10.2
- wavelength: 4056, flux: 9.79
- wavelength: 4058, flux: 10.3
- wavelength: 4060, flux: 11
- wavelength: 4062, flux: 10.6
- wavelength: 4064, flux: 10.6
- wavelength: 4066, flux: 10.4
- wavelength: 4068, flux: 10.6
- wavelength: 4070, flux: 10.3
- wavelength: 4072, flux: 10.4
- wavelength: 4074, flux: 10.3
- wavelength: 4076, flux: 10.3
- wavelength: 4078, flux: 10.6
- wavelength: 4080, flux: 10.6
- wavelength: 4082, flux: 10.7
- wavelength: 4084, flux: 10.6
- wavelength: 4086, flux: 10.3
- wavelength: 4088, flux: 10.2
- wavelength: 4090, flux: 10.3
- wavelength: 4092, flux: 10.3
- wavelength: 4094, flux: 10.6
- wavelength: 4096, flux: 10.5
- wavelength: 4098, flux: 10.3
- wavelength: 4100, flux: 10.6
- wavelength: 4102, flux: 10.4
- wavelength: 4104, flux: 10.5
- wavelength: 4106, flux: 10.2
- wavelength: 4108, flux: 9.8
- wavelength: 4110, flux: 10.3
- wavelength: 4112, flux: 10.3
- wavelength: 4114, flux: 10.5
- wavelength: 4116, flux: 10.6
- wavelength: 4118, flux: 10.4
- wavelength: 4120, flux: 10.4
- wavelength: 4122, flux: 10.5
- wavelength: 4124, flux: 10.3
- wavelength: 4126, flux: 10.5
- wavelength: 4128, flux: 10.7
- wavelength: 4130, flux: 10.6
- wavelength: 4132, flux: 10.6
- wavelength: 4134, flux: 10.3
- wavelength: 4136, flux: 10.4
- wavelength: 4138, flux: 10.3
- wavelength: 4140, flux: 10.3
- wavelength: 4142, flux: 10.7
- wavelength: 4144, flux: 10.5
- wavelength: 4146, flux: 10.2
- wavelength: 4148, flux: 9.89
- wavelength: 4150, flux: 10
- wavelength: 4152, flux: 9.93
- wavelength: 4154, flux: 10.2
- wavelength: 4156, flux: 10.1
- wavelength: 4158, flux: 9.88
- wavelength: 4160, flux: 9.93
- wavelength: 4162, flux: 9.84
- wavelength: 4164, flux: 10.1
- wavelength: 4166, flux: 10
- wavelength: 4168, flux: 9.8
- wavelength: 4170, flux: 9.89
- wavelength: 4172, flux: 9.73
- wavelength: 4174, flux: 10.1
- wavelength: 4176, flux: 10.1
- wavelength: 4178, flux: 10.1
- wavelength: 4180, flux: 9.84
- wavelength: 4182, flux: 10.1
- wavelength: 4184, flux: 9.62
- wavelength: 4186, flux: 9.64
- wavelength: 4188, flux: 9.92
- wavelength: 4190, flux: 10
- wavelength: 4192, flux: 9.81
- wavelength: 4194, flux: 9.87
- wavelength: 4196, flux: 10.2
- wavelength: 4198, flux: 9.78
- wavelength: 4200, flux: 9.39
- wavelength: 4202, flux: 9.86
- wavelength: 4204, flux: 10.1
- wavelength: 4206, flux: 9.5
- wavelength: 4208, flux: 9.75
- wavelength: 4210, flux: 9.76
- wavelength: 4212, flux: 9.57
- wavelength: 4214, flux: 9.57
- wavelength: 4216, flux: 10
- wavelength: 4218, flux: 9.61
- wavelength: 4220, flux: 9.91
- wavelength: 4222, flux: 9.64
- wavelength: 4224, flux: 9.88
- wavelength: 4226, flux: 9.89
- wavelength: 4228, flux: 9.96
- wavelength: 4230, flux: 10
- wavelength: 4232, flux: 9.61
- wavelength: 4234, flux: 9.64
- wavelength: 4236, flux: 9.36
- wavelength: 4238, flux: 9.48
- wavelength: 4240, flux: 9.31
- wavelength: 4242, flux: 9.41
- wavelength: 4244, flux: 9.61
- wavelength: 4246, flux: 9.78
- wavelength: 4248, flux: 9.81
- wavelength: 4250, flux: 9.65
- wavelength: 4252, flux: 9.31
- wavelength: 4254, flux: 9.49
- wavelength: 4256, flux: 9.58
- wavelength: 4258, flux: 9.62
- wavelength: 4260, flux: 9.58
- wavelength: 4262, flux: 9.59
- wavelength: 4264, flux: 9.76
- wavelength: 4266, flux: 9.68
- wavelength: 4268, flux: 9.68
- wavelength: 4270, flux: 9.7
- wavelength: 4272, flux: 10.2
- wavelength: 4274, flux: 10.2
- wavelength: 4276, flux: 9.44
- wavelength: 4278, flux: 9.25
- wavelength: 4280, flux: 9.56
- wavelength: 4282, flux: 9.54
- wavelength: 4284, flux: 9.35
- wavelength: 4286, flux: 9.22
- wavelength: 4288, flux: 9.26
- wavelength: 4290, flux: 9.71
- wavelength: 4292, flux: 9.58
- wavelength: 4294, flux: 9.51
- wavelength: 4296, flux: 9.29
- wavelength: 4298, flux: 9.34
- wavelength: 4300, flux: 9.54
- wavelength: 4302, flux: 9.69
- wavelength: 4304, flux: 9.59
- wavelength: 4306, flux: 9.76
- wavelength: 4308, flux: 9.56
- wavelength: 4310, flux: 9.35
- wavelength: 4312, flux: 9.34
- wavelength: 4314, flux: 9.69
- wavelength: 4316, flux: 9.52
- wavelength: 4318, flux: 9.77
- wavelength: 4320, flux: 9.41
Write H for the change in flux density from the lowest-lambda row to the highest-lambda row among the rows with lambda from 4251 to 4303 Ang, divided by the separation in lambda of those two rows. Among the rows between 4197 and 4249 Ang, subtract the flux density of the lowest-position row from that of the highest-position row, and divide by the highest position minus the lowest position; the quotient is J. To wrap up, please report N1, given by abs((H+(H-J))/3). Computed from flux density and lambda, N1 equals 0.005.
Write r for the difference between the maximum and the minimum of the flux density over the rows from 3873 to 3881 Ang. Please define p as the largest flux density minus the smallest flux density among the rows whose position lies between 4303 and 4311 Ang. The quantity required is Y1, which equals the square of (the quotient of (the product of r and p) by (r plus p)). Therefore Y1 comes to 0.041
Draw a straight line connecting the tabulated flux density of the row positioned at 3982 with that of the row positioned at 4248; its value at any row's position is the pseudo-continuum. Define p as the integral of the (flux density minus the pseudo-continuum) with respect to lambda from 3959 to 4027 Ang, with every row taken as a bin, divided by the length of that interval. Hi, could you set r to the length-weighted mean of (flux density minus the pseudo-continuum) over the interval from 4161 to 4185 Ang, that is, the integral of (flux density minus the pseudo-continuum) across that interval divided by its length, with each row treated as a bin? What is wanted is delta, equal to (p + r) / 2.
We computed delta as 0.061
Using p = 0.13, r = -0.01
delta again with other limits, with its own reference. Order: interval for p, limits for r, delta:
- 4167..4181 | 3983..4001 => 0.094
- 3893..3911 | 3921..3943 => -0.050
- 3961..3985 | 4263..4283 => -0.027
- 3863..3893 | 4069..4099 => 0.101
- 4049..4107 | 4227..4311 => 0.055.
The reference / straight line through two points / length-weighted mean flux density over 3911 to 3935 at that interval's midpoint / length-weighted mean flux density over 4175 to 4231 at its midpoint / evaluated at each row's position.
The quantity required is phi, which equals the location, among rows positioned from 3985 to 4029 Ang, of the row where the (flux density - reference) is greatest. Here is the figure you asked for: 4020 Ang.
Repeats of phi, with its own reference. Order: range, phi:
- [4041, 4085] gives 4060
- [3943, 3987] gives 3972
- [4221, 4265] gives 4230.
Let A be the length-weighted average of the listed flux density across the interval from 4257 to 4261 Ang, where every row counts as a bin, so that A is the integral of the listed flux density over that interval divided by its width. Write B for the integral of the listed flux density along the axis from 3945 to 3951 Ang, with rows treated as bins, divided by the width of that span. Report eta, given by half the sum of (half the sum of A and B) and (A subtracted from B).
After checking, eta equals 5.5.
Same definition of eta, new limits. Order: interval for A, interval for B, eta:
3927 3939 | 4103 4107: 5.2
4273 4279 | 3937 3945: 5.4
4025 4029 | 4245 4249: 4.7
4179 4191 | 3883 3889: 5.5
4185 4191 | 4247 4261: 4.7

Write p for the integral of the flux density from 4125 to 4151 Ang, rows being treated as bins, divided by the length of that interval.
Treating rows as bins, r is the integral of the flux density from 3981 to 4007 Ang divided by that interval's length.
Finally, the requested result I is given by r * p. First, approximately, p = 10.4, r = 10.4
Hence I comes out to 108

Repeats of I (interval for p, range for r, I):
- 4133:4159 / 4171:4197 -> 101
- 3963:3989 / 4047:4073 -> 108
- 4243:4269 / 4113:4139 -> 101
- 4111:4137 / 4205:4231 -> 102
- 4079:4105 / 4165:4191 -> 104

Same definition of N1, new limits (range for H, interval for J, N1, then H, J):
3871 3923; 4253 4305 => 0.006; -0.0080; 0.0020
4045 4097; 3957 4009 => 0.001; 0.0020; 0.0020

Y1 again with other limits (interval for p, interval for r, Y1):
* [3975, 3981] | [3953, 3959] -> 0.004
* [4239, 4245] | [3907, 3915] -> 0.033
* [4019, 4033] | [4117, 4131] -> 0.058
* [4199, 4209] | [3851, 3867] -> 0.086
